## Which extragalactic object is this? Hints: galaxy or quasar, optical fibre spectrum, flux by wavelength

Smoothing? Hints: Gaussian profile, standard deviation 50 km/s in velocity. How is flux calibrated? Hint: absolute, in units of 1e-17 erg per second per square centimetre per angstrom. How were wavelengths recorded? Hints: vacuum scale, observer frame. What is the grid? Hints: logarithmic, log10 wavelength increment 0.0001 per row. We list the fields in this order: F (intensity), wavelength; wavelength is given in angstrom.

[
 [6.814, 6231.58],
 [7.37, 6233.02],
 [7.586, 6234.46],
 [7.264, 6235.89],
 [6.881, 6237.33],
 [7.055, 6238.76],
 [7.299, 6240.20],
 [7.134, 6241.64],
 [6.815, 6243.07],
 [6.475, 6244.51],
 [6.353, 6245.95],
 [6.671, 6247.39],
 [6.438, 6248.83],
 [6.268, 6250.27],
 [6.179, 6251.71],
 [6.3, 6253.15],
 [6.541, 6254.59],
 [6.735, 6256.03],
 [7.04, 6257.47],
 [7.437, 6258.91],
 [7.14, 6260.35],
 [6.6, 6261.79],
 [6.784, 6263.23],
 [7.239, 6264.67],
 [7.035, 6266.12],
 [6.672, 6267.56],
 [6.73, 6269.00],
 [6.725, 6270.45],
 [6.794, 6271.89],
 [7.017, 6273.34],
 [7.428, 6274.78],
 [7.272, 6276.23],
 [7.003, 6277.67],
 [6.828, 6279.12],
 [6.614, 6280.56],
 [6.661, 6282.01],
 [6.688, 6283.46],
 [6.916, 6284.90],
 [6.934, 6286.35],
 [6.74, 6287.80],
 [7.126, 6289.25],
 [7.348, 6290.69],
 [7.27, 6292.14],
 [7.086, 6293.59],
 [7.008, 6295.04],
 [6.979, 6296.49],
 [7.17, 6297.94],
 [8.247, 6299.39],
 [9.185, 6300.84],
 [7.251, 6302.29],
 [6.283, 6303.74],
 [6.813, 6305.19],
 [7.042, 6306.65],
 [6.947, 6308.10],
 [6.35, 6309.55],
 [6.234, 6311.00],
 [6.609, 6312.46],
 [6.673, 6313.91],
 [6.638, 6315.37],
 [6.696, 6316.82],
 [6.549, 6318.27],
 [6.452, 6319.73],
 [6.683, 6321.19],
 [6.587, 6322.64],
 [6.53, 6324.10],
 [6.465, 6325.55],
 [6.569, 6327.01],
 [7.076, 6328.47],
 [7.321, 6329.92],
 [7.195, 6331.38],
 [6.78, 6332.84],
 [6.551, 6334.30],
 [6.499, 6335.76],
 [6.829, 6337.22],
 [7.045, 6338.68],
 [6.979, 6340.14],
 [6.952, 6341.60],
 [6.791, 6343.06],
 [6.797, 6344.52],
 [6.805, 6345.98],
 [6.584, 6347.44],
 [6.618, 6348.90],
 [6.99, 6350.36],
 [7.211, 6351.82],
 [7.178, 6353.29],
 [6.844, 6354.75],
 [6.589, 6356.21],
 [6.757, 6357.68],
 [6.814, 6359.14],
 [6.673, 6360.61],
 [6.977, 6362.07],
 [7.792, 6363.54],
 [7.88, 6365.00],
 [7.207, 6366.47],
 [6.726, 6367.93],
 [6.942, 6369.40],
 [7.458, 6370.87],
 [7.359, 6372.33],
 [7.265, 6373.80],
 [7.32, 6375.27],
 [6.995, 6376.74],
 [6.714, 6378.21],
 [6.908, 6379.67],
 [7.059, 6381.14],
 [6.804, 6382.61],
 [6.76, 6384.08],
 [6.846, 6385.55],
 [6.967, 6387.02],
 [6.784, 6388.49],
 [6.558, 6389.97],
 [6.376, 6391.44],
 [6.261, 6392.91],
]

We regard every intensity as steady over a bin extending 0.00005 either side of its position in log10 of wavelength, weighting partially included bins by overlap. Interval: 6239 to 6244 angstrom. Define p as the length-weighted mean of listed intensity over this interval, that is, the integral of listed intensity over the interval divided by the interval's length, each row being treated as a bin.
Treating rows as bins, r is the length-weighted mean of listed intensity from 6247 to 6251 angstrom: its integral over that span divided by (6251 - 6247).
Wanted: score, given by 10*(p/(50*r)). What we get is 0.219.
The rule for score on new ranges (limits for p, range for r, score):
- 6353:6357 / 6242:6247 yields 0.207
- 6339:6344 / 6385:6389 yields 0.201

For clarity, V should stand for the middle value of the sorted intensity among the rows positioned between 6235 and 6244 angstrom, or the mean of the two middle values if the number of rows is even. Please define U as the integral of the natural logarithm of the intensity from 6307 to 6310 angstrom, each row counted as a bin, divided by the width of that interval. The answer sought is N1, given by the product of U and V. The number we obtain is 13.5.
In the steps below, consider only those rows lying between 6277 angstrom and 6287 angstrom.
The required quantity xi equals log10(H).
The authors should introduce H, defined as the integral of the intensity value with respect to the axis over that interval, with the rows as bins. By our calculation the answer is 1.83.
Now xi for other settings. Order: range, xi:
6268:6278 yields 1.84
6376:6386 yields 1.84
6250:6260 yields 1.82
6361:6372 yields 1.90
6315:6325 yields 1.82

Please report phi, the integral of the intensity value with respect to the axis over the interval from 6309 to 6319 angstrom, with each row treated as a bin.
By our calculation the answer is 65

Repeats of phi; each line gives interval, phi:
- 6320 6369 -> 337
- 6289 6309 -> 145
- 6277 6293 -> 111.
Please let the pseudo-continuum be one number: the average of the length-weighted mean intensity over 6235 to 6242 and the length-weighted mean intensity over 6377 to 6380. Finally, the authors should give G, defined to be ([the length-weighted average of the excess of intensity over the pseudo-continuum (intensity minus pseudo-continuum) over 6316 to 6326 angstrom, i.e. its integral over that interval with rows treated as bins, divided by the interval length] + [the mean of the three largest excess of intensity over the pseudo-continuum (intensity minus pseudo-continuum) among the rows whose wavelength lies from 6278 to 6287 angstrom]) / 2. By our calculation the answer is -0.26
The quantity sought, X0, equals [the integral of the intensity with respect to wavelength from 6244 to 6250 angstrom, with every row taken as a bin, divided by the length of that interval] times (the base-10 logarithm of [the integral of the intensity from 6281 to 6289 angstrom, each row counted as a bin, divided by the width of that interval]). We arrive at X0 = 5.38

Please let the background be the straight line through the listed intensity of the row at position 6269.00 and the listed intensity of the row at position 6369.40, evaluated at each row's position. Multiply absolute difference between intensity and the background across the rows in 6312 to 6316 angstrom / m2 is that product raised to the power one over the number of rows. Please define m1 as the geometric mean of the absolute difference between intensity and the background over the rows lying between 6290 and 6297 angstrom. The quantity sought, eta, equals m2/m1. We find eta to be 0.6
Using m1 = 0.33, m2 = 0.18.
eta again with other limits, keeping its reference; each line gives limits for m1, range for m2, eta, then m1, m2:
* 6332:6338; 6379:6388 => 0.6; 0.15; 0.08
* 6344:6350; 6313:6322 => 1.2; 0.16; 0.20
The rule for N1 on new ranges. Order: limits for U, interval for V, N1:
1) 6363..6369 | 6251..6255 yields 12.6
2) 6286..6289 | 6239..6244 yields 13.7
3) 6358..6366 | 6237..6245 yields 13.7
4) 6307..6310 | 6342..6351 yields 13.0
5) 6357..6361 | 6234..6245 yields 13.5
